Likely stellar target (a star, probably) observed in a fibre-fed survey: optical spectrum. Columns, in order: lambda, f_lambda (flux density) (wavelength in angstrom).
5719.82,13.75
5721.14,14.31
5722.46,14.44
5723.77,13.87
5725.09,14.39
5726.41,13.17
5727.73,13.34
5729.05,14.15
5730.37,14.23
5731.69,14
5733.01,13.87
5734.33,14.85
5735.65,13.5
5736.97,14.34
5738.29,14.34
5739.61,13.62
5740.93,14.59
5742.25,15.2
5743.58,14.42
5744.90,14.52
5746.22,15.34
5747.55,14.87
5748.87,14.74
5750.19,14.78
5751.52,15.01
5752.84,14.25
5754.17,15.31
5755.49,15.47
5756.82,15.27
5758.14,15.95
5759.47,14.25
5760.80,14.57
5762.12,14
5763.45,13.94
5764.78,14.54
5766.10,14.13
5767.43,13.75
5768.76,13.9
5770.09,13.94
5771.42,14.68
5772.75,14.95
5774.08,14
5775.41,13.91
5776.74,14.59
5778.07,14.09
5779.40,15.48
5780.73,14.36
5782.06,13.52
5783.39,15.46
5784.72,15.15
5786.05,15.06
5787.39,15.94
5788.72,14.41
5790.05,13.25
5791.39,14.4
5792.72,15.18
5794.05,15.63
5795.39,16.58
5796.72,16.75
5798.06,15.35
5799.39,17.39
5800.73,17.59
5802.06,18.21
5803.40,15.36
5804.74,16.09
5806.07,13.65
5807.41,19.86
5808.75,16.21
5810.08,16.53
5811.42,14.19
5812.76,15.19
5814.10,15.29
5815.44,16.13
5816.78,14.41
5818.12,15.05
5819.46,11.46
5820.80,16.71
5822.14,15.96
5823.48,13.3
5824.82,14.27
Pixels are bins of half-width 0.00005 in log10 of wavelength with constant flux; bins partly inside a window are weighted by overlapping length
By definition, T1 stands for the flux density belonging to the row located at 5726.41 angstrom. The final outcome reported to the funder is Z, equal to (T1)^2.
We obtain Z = 173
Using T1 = 13.17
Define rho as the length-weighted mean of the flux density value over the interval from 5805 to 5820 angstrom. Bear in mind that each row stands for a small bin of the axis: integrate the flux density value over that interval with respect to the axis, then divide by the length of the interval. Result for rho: 15.3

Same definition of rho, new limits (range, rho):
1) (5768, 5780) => 14.4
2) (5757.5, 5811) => 15.2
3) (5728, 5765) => 14.6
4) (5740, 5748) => 14.8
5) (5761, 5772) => 14.1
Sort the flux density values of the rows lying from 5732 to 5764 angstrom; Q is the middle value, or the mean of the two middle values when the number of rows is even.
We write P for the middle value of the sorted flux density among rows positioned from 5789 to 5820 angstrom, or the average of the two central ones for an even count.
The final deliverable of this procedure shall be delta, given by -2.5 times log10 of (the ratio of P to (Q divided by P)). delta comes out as -3.02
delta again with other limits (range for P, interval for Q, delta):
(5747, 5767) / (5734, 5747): -2.94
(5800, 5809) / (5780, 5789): -3.10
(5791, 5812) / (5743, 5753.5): -3.12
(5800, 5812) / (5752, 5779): -3.16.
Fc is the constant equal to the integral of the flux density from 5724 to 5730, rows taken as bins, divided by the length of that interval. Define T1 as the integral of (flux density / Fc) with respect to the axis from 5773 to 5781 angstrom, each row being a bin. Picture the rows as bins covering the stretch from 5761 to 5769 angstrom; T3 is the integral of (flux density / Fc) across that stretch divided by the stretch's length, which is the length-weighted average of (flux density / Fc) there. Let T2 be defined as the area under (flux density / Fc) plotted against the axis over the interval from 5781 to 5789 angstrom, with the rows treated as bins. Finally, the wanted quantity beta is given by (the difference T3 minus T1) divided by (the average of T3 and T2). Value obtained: -1.52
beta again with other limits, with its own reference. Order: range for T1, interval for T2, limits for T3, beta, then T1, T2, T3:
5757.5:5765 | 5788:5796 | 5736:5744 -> -1.42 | 7.9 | 8.66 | 1.04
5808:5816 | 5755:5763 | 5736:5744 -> -1.66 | 9.1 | 8.64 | 1.04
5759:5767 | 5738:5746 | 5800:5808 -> -1.46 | 8.3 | 8.42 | 1.22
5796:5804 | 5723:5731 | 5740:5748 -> -1.90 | 9.7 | 8.05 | 1.07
